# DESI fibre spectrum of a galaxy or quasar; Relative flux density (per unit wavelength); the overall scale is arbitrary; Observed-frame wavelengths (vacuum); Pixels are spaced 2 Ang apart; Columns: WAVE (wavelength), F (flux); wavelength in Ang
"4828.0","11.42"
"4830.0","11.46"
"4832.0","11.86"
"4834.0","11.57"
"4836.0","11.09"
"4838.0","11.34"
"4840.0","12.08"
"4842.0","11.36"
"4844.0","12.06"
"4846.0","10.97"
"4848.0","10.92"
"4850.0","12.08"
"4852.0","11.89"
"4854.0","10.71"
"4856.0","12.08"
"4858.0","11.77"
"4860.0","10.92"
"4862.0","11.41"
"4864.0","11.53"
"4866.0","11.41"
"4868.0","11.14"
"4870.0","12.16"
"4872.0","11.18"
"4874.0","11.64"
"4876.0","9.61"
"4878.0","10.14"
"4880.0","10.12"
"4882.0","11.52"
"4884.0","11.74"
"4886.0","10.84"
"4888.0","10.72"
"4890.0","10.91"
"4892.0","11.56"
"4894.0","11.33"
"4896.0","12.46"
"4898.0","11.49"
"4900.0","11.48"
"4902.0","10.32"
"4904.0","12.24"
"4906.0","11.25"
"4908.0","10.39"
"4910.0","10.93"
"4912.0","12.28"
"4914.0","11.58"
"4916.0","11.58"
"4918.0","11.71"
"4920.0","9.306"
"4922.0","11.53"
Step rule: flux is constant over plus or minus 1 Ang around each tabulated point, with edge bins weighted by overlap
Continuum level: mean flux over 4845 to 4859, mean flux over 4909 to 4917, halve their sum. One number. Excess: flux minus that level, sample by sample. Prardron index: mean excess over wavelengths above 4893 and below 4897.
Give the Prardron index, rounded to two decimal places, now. 0.35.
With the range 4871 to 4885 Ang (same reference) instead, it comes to -0.69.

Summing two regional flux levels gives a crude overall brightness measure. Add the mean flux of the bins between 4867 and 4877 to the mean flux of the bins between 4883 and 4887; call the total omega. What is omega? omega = 22.4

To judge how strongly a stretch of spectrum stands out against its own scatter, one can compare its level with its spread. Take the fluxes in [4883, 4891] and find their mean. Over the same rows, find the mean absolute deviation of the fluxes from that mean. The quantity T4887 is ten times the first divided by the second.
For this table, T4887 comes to 322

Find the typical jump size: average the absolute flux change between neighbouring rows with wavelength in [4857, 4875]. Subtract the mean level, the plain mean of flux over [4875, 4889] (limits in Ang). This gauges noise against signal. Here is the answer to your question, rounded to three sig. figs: -10.1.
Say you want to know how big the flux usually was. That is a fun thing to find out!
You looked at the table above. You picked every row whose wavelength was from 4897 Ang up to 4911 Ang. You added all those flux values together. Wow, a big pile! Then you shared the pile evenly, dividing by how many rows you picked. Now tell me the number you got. 11.2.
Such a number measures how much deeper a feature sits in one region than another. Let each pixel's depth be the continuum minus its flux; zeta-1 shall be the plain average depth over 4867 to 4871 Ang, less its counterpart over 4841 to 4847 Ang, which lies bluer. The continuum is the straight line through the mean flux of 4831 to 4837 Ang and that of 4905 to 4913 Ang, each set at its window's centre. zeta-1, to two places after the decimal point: -0.28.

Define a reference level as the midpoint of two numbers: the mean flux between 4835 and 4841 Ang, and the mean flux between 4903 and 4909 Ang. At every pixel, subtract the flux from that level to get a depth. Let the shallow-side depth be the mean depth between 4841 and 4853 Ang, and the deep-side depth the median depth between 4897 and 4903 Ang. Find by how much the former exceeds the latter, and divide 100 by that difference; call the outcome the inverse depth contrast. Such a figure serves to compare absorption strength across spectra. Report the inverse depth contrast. -1500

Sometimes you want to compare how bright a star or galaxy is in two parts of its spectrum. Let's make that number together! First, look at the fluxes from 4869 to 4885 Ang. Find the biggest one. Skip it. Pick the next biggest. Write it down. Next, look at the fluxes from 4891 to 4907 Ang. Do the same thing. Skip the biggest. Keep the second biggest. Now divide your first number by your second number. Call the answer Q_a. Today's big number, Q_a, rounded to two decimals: 0.96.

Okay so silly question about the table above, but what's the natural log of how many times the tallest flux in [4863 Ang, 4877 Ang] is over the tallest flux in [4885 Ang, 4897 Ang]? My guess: -0.024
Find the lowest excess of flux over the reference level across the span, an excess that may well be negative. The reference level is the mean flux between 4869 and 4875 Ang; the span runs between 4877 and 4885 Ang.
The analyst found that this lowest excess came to -1.5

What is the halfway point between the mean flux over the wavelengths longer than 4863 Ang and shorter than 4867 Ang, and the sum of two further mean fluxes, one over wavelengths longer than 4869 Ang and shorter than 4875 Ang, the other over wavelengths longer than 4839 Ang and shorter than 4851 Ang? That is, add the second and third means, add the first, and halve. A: 17.4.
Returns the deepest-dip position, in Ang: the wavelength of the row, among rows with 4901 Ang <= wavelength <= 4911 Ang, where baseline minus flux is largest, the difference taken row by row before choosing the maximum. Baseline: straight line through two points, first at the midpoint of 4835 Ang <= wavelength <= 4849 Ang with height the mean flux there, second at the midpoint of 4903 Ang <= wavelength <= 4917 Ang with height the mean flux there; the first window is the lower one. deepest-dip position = 4902.0 Ang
